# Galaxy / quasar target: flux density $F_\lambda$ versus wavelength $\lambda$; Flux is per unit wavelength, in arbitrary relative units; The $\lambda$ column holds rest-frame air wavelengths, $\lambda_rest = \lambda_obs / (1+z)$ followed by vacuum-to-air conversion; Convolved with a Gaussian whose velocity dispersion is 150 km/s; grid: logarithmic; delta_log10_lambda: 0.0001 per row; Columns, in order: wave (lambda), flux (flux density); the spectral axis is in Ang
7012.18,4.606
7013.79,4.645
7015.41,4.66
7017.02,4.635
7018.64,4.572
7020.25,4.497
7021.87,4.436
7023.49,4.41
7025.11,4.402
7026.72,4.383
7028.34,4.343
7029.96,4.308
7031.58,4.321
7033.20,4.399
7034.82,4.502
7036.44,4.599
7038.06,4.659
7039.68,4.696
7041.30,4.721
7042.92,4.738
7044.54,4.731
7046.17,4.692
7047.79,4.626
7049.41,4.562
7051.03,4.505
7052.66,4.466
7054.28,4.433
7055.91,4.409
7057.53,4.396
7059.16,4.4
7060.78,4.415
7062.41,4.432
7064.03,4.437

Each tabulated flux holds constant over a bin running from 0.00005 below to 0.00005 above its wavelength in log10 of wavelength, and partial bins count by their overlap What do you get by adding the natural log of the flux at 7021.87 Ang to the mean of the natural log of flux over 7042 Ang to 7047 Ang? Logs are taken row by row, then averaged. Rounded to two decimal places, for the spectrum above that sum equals 3.04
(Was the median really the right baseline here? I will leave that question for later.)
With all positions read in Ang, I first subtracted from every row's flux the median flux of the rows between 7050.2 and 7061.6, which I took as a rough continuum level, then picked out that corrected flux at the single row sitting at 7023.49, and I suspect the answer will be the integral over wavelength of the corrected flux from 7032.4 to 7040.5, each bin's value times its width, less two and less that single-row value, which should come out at -0.73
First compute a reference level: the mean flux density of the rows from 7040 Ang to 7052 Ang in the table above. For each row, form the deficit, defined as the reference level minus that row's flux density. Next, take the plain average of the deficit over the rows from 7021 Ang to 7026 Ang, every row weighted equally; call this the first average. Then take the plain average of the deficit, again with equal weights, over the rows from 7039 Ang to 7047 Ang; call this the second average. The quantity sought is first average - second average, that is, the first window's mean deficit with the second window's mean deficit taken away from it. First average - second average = 0.30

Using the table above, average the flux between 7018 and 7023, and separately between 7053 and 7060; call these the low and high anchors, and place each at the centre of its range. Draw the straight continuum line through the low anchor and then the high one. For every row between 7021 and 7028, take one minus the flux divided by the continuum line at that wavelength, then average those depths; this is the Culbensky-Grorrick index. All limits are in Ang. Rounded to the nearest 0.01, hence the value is 0.02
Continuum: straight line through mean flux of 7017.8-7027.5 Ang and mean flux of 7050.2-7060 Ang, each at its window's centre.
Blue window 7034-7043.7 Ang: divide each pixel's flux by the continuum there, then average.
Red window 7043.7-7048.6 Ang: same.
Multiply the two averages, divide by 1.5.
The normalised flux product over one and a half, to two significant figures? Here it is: 0.74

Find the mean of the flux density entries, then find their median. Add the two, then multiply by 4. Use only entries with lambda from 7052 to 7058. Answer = 35.4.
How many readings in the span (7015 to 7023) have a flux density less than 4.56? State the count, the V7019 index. 2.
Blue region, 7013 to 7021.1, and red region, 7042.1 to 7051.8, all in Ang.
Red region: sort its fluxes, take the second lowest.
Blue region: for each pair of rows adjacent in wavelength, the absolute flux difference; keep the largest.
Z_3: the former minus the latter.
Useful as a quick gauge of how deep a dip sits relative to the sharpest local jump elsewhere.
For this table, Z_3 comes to 4.49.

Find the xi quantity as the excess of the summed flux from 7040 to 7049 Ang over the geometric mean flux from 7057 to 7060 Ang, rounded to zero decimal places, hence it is 19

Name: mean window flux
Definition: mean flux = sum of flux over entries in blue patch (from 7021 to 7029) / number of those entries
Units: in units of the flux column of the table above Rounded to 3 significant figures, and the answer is 4.39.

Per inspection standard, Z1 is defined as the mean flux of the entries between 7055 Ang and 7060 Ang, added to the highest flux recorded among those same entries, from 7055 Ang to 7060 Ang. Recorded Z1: 8.81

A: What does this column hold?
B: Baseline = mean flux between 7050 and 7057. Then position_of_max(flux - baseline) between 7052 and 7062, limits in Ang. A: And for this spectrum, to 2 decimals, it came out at 7052.66 Ang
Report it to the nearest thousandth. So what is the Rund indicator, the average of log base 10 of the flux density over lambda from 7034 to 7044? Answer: 0.668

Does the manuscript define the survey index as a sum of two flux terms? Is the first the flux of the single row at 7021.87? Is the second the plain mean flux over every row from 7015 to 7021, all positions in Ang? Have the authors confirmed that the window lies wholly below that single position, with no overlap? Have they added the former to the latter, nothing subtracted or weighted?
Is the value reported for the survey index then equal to 9.03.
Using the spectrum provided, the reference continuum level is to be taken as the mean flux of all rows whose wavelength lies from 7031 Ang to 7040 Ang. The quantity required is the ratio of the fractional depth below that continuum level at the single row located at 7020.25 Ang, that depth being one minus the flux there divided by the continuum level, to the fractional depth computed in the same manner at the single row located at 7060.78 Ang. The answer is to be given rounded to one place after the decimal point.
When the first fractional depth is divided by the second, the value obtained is 0.3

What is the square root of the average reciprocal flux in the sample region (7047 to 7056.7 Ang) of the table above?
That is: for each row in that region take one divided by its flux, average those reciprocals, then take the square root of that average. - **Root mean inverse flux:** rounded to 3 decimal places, 0.471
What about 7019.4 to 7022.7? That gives 0.473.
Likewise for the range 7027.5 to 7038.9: 0.474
